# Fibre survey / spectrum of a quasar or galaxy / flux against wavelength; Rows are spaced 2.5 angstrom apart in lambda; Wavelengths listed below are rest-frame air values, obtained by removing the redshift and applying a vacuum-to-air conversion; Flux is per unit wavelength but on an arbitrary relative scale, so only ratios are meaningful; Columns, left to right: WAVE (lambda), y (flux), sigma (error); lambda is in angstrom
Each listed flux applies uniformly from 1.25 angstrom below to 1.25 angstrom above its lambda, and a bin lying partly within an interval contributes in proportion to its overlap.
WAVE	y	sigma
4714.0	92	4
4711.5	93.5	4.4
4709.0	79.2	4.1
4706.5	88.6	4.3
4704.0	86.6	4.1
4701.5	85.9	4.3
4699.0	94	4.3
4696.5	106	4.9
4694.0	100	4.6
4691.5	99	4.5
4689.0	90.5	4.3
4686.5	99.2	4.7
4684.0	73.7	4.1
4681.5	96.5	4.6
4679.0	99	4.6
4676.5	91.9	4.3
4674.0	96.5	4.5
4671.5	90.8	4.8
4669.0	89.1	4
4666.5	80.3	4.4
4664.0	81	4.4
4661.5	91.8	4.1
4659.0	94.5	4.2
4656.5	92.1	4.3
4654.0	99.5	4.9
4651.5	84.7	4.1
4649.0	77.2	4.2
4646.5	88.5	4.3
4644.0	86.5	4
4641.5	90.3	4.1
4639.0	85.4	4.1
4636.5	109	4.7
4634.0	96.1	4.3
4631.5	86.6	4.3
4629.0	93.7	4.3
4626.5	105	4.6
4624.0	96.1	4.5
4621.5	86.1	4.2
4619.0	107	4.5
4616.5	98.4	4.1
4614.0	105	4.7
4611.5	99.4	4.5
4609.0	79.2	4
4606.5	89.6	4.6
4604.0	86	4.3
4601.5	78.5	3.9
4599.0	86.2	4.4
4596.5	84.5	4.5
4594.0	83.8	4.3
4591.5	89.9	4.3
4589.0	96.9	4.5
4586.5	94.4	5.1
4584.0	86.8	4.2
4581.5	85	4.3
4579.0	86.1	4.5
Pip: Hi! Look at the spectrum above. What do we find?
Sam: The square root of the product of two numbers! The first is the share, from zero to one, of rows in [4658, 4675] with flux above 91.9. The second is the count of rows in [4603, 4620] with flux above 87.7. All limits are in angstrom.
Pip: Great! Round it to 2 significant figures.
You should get 1.2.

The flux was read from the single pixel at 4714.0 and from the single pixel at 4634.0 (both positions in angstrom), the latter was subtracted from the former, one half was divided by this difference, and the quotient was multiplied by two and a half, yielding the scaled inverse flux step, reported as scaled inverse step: -0.30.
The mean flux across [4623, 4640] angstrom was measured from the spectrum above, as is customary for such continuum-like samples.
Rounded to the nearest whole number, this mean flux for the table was 96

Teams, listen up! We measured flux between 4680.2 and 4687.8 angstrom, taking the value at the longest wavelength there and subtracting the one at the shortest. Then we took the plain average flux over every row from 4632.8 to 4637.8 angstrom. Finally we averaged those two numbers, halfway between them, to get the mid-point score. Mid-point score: 52.6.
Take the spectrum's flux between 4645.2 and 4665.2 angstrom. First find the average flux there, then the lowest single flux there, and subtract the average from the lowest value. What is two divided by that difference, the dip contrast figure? -0.17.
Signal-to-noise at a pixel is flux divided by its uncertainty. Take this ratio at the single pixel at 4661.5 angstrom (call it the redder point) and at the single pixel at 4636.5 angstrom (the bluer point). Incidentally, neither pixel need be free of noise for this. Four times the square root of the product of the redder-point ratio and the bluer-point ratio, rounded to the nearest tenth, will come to 91.1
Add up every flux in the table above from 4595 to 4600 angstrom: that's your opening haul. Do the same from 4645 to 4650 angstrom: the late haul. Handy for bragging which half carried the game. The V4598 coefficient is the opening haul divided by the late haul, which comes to 1.03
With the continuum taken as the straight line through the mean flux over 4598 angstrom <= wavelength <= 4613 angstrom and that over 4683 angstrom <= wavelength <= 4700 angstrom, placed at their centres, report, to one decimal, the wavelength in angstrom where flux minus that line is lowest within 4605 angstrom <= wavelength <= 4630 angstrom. 4609.0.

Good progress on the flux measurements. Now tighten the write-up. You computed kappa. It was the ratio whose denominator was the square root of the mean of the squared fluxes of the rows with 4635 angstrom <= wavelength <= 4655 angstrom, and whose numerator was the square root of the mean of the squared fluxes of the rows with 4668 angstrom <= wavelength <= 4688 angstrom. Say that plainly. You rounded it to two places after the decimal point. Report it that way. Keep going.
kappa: 1.02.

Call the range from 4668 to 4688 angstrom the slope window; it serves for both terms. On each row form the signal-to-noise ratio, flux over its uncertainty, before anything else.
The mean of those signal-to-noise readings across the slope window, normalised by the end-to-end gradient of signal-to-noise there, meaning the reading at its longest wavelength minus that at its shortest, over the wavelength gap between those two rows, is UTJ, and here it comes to -310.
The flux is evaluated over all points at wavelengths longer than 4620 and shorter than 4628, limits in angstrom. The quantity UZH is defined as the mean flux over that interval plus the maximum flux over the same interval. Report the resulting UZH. 201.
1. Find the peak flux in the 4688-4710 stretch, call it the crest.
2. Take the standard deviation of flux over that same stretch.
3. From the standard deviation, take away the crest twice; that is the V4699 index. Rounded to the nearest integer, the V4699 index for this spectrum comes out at -204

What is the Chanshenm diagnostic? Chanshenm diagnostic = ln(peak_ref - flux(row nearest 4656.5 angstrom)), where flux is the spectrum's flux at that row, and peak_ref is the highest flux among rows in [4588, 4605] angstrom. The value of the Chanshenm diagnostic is 1.6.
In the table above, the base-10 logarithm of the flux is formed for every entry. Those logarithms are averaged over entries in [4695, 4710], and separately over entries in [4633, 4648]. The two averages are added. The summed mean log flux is 3.918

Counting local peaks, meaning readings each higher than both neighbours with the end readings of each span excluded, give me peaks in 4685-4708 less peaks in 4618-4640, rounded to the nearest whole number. -1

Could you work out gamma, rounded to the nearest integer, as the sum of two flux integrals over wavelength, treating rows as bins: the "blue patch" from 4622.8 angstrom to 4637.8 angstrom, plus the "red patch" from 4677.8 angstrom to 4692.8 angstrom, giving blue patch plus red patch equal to 2861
